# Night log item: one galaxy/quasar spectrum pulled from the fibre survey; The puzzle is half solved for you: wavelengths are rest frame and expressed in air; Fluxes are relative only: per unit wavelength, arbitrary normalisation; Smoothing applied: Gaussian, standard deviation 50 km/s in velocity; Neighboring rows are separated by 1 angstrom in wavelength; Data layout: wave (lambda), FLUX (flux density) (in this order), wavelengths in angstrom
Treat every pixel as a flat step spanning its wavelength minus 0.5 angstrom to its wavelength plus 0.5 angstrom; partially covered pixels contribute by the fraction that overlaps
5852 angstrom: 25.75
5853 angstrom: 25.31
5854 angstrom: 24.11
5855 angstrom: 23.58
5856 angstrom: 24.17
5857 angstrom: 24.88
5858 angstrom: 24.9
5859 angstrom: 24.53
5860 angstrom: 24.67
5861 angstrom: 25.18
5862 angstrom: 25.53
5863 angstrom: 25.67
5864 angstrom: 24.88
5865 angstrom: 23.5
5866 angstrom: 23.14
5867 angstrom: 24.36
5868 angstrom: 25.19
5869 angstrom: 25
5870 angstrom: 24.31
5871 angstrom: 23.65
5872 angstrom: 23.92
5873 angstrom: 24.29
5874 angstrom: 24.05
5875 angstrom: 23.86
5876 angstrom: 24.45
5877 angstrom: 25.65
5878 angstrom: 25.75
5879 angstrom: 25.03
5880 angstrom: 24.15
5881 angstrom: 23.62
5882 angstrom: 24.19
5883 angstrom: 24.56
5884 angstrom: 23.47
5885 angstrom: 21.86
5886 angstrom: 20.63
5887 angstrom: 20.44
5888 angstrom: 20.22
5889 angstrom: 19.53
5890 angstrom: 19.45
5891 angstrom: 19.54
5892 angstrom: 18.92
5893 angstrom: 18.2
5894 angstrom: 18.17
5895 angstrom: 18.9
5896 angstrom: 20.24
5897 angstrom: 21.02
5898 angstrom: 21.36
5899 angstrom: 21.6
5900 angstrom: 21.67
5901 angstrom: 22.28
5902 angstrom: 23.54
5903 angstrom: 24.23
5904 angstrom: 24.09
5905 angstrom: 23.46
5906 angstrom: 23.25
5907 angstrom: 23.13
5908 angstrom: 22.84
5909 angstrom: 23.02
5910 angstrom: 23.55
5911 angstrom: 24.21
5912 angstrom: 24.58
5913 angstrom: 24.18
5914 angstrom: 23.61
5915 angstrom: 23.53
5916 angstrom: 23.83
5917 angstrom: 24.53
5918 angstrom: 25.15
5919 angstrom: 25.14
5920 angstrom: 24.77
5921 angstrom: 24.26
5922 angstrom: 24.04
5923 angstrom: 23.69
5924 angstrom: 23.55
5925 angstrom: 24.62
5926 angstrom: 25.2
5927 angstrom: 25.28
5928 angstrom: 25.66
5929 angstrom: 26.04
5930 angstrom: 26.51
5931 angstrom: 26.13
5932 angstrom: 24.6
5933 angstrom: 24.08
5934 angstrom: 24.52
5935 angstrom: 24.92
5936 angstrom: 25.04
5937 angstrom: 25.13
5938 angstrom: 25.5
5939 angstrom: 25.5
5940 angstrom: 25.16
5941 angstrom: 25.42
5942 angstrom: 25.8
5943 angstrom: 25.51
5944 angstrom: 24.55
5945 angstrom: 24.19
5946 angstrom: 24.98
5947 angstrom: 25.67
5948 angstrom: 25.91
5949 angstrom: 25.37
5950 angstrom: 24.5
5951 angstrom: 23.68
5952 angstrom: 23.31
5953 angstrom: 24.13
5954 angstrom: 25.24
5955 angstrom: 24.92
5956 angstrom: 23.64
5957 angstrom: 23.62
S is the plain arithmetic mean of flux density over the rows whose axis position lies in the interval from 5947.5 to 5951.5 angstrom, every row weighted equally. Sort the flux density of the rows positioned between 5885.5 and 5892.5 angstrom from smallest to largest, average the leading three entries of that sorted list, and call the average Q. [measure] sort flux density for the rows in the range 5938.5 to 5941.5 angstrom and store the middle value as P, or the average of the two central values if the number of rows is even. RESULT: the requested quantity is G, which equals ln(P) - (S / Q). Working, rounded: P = 25.4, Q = 19.3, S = 24.9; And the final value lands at 1.95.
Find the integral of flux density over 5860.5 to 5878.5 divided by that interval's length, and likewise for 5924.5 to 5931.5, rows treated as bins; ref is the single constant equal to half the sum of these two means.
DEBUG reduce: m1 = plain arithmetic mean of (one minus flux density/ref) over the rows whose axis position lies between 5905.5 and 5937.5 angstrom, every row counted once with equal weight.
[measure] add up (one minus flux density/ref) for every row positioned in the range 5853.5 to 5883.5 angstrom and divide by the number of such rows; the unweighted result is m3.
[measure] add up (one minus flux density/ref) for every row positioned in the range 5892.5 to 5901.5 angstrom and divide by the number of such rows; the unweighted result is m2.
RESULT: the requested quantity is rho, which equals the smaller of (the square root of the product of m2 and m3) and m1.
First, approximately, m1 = 0.026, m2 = 0.188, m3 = 0.024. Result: 0.026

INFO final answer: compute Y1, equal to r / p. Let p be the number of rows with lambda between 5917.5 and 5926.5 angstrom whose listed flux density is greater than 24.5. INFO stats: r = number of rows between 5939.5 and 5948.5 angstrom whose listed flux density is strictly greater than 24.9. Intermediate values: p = 5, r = 7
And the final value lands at 1.40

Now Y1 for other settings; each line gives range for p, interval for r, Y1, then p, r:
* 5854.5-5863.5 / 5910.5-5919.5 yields 0.29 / 7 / 2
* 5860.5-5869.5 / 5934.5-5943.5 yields 1.50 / 6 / 9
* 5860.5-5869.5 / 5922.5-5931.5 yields 1.00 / 6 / 6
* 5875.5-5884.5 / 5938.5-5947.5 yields 1.75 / 4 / 7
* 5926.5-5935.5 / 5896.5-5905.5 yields 0.00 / 8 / 0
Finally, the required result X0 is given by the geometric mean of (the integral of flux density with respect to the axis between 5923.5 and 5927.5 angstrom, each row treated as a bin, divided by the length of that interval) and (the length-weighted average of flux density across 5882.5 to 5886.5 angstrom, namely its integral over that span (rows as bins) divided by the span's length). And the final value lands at 23.6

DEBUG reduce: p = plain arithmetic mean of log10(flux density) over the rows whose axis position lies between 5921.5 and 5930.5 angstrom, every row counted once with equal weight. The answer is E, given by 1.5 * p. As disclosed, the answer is 2.10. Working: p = 1.40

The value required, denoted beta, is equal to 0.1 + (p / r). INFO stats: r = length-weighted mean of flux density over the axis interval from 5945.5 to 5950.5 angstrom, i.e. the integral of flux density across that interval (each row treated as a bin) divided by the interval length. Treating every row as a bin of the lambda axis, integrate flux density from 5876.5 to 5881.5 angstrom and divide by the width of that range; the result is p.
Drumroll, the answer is 1.08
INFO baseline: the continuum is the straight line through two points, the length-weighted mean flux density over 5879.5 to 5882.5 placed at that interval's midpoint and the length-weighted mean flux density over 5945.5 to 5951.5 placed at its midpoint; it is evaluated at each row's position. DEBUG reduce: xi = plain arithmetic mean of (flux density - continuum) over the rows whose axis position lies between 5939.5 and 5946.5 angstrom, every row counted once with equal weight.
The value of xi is 0.2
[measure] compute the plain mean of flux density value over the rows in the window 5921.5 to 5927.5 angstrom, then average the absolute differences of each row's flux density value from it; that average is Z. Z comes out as 0.64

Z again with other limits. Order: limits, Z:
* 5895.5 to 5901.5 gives 0.49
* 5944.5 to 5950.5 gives 0.55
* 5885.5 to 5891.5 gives 0.46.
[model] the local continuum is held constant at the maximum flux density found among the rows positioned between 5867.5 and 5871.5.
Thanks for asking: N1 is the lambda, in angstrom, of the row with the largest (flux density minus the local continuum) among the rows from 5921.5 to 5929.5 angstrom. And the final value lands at 5929 angstrom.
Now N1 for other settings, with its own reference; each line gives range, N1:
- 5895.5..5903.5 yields 5903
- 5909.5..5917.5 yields 5912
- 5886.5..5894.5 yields 5887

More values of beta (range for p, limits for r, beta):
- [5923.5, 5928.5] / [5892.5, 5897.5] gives 1.39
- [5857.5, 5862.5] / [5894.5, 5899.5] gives 1.31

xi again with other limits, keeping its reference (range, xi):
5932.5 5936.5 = -0.2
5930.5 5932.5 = 0.6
